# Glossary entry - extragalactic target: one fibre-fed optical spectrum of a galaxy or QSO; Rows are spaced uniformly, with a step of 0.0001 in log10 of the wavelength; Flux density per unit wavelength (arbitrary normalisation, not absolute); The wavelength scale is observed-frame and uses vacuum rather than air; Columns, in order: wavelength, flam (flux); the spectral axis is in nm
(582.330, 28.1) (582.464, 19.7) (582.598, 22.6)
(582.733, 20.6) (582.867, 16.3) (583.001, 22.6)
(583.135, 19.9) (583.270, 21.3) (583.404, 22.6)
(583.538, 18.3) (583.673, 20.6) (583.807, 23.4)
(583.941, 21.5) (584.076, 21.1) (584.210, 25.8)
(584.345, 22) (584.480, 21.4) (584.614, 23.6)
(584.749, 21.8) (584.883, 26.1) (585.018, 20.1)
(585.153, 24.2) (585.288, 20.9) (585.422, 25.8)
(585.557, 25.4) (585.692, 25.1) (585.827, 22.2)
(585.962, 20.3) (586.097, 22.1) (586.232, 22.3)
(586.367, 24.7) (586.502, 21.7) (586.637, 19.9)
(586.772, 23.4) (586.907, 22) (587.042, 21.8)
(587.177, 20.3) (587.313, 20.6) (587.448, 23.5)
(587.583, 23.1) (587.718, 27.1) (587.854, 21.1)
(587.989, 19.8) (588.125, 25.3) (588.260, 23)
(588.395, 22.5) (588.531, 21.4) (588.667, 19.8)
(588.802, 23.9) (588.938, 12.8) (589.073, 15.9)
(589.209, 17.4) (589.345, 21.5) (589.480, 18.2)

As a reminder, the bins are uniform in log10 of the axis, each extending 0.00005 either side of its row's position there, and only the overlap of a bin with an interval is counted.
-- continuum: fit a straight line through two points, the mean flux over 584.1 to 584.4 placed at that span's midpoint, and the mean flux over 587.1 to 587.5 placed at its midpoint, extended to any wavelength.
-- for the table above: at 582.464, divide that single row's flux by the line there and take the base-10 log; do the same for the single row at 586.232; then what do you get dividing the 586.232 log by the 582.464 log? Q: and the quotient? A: 0.0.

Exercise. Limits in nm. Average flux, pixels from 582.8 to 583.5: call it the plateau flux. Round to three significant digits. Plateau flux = 20.5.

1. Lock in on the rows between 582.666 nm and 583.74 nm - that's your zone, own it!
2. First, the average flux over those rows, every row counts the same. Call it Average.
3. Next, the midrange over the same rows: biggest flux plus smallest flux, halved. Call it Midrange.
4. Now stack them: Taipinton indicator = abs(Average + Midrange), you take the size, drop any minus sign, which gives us 39.7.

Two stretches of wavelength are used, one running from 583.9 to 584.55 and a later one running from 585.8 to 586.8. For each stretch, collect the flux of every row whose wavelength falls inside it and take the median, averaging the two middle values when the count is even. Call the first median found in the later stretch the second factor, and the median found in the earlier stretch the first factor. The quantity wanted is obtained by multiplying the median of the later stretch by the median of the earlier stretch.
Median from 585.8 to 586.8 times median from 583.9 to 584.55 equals 476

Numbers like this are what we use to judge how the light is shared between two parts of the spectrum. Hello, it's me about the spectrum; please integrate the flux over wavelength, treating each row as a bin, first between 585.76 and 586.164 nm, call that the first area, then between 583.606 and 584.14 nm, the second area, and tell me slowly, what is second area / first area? 1.3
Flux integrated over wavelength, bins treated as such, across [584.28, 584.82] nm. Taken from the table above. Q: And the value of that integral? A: 12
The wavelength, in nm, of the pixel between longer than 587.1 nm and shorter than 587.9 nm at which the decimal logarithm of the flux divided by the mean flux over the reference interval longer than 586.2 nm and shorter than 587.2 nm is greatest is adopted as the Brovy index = 587.718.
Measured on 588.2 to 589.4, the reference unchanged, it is 588.802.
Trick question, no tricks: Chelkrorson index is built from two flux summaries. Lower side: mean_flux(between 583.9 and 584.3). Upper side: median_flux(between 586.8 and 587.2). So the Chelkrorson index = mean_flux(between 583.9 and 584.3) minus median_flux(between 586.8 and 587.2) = 1.0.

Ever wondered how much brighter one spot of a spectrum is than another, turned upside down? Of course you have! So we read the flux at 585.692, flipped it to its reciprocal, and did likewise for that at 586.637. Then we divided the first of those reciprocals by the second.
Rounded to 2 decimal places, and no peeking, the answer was 0.79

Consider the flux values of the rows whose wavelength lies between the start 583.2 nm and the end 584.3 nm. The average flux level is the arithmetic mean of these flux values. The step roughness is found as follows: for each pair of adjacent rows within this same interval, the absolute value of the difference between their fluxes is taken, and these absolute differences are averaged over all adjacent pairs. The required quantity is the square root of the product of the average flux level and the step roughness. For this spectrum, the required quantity 7.4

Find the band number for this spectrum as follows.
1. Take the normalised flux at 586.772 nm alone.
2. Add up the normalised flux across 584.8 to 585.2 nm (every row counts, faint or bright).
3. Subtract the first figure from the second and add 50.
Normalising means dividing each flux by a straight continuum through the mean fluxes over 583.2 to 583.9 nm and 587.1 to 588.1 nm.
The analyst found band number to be 52.2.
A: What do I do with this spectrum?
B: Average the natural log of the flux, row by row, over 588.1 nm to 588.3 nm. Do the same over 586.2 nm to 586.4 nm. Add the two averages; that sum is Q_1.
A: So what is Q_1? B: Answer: 6.34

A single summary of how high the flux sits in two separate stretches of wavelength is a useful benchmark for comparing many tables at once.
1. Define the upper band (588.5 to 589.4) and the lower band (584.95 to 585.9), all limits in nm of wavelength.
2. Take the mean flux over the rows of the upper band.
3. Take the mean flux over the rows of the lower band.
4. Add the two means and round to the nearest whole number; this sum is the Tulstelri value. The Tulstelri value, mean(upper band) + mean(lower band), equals 42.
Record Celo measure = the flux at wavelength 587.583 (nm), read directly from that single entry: 23.1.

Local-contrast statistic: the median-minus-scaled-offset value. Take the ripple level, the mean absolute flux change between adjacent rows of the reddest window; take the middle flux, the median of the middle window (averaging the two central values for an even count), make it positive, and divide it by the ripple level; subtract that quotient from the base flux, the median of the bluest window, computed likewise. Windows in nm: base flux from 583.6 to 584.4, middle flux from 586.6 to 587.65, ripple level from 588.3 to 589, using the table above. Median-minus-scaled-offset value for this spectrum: 16.9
